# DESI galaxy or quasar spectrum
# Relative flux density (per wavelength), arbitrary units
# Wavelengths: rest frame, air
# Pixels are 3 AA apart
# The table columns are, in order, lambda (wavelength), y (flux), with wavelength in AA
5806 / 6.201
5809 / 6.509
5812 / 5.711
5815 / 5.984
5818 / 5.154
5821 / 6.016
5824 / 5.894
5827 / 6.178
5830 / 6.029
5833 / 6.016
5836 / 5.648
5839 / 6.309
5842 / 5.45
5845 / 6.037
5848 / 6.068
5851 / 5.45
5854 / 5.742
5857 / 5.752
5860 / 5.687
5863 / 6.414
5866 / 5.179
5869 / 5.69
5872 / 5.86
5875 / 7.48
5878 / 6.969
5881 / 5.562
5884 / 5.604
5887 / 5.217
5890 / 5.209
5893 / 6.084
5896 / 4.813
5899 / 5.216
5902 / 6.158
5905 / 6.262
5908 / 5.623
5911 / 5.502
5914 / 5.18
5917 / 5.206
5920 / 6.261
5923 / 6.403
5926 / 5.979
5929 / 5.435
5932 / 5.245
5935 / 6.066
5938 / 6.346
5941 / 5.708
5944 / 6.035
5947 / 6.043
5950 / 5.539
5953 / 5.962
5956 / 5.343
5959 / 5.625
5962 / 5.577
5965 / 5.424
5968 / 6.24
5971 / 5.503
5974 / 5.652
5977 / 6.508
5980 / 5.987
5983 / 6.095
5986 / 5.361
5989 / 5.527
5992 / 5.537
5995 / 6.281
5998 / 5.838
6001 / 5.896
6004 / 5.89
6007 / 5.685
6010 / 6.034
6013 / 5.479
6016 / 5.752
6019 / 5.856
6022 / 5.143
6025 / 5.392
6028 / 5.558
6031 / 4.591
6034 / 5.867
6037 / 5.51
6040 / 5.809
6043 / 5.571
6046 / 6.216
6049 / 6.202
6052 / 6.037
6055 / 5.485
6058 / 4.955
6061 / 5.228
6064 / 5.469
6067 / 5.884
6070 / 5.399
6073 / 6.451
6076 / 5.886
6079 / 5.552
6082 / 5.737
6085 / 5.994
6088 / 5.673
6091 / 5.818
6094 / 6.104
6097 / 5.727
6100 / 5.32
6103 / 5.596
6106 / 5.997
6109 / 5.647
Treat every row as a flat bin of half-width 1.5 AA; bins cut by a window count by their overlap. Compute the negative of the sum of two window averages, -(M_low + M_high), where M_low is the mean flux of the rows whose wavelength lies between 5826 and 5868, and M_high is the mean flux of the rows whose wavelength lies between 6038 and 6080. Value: -11.6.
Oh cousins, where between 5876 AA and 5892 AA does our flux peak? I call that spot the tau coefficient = 5878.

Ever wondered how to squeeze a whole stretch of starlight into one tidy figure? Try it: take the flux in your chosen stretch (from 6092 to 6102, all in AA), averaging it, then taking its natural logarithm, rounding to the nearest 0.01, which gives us 1.74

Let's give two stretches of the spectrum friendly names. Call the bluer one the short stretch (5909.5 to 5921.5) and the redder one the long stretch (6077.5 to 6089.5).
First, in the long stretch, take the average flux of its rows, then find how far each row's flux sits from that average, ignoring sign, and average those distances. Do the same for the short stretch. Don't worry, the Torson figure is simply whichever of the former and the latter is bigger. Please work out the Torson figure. 0.36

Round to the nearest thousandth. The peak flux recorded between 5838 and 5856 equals 6.309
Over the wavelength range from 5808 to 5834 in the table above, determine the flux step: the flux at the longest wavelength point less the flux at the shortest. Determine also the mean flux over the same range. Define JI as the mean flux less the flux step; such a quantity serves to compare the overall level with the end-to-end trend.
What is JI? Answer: 6.4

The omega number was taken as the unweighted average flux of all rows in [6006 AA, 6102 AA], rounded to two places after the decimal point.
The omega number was 5.67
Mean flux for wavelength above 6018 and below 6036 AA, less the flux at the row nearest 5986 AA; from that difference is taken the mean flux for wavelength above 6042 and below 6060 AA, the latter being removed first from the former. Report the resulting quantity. -5.70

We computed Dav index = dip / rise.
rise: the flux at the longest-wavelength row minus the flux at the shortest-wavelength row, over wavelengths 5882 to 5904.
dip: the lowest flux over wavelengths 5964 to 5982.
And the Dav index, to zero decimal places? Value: 10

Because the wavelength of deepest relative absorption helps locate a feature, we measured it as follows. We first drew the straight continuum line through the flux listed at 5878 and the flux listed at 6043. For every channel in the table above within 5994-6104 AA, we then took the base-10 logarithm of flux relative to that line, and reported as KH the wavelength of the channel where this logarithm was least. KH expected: 6031 AA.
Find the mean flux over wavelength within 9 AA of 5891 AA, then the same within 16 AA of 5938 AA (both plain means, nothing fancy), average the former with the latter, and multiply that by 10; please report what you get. 56.2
